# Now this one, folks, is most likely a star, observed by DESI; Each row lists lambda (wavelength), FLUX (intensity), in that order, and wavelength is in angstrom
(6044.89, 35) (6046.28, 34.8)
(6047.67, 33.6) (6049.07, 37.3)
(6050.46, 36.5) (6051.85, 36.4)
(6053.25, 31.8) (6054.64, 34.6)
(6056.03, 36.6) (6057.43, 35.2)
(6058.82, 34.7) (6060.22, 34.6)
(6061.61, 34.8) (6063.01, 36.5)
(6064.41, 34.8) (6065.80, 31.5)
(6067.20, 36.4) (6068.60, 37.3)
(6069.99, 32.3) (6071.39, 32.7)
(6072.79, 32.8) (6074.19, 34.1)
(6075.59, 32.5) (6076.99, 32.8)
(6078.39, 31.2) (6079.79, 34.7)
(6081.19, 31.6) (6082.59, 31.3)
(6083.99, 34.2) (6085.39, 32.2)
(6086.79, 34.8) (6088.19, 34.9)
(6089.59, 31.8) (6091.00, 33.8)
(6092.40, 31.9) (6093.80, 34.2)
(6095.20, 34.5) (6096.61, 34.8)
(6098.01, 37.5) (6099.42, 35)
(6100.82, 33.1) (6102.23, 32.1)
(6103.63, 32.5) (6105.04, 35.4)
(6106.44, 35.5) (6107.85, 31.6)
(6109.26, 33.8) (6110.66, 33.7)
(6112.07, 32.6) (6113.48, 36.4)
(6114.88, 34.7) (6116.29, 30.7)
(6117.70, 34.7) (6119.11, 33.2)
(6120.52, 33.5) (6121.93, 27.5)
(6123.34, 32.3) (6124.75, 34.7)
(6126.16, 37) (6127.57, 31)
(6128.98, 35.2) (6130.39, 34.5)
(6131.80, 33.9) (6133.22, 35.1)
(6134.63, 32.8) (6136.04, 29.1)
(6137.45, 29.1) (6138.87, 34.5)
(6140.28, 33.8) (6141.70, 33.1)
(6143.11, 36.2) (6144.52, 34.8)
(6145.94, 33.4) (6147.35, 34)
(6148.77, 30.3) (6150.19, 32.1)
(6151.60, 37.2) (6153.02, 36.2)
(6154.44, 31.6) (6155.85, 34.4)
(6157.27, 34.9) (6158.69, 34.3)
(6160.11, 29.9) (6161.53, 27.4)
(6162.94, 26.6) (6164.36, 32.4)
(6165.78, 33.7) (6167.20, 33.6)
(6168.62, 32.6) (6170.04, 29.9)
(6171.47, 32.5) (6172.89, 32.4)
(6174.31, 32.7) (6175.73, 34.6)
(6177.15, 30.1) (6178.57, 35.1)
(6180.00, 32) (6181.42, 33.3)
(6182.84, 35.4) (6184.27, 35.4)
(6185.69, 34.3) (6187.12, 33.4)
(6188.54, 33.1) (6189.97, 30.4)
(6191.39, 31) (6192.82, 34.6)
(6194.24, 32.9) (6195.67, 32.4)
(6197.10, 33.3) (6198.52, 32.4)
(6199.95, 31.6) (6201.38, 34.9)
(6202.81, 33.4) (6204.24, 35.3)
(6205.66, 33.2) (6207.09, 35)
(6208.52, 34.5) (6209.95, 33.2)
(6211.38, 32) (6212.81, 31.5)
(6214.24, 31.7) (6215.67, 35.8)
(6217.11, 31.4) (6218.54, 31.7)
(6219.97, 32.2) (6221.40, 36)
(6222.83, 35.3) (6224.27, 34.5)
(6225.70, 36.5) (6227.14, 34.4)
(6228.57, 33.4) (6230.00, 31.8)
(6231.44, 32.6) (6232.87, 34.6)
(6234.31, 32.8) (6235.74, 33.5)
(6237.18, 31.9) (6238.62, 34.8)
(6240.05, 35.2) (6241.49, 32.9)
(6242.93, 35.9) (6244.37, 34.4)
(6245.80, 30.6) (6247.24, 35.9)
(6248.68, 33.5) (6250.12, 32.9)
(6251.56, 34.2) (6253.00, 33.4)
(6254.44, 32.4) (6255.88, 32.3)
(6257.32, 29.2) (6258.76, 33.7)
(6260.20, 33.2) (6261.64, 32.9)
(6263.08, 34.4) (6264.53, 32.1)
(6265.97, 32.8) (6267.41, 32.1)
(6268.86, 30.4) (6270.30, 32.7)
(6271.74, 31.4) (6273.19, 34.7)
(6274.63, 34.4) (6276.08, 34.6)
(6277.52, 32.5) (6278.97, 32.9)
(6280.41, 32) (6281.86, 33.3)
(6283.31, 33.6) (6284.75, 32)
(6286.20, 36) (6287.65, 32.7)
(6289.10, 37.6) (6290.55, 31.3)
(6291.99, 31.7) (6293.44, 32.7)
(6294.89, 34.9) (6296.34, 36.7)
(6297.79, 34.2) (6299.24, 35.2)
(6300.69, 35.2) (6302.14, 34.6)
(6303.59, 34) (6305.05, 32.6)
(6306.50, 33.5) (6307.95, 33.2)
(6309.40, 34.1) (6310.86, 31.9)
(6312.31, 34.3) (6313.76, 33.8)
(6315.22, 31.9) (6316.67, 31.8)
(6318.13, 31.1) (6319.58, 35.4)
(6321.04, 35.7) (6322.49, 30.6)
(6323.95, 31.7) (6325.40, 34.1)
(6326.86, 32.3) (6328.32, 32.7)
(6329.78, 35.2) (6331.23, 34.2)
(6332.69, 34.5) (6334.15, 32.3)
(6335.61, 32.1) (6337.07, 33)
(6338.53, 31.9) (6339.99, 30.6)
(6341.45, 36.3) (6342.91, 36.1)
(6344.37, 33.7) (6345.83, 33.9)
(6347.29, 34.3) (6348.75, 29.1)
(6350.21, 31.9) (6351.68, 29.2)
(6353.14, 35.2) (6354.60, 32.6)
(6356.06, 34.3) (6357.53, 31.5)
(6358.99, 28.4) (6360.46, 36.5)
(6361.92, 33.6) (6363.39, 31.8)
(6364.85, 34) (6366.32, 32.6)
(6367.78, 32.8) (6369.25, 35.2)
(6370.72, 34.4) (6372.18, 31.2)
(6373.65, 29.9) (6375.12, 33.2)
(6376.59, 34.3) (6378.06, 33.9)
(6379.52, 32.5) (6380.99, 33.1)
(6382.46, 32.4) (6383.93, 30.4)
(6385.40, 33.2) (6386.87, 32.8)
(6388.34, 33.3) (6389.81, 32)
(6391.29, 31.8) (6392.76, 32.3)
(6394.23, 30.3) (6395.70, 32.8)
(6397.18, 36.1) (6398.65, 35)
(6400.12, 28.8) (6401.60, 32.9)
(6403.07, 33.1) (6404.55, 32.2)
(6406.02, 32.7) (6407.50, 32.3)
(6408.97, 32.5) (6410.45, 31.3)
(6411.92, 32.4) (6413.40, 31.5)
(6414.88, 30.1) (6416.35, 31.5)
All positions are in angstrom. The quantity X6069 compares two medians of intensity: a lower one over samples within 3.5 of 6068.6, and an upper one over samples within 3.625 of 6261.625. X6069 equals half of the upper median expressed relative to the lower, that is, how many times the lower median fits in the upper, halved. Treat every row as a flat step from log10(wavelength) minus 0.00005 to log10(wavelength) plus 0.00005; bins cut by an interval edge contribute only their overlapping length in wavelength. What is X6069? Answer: 0.508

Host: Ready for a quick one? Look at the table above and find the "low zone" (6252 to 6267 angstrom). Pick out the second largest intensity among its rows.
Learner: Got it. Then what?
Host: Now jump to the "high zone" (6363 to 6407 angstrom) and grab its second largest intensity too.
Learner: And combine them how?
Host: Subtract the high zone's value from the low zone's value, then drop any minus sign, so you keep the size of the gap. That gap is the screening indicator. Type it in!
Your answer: 1.5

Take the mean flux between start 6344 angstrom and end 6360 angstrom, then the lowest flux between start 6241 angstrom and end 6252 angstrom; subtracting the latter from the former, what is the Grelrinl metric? 2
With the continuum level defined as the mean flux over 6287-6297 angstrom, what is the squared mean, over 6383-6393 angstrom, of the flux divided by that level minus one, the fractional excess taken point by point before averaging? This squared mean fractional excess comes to 0.0025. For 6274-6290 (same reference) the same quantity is 0.0000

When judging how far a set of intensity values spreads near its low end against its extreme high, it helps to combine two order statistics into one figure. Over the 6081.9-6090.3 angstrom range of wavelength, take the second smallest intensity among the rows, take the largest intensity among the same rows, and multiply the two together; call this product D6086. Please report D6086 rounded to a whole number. 1110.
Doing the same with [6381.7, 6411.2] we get 1094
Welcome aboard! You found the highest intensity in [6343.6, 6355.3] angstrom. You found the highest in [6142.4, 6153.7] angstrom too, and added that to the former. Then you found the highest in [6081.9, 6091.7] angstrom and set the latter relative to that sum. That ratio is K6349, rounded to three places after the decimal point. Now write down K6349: 0.482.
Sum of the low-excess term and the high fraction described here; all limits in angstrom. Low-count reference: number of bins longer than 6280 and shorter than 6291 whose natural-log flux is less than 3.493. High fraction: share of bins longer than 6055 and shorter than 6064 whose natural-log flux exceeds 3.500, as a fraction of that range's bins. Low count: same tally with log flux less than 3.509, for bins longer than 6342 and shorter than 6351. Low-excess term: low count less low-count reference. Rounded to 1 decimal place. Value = -1.0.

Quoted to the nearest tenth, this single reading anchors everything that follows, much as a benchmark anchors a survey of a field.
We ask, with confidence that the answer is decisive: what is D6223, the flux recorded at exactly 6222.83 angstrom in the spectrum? 35.3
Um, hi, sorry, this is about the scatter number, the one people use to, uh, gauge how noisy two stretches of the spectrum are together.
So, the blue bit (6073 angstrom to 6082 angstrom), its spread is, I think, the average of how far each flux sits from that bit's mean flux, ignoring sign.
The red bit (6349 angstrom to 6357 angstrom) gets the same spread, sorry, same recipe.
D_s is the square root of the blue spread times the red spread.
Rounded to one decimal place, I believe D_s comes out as 1.3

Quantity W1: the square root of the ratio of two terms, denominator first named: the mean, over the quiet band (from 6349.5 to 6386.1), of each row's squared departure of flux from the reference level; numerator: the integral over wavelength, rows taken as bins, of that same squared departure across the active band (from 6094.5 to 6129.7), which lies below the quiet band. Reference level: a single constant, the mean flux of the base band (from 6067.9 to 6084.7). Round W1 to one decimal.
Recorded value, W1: 6.8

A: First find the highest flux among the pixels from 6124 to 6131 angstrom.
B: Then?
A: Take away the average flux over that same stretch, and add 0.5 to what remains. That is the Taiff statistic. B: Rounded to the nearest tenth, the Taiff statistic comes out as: 3.0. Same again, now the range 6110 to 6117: 3.3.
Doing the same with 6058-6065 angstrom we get 1.9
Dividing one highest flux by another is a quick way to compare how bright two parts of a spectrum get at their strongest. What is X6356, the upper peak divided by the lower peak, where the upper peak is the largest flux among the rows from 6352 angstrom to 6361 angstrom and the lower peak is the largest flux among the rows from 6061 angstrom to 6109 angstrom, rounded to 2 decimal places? 0.97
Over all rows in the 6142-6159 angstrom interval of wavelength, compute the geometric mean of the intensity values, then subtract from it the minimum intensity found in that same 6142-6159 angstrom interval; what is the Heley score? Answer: 3.8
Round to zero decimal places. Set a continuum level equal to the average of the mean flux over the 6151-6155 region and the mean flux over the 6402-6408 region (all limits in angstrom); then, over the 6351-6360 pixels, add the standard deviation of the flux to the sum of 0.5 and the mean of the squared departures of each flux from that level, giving 13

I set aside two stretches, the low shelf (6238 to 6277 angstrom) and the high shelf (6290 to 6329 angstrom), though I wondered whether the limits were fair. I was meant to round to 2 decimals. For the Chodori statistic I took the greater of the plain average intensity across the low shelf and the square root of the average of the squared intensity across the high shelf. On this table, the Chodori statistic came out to 33.41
